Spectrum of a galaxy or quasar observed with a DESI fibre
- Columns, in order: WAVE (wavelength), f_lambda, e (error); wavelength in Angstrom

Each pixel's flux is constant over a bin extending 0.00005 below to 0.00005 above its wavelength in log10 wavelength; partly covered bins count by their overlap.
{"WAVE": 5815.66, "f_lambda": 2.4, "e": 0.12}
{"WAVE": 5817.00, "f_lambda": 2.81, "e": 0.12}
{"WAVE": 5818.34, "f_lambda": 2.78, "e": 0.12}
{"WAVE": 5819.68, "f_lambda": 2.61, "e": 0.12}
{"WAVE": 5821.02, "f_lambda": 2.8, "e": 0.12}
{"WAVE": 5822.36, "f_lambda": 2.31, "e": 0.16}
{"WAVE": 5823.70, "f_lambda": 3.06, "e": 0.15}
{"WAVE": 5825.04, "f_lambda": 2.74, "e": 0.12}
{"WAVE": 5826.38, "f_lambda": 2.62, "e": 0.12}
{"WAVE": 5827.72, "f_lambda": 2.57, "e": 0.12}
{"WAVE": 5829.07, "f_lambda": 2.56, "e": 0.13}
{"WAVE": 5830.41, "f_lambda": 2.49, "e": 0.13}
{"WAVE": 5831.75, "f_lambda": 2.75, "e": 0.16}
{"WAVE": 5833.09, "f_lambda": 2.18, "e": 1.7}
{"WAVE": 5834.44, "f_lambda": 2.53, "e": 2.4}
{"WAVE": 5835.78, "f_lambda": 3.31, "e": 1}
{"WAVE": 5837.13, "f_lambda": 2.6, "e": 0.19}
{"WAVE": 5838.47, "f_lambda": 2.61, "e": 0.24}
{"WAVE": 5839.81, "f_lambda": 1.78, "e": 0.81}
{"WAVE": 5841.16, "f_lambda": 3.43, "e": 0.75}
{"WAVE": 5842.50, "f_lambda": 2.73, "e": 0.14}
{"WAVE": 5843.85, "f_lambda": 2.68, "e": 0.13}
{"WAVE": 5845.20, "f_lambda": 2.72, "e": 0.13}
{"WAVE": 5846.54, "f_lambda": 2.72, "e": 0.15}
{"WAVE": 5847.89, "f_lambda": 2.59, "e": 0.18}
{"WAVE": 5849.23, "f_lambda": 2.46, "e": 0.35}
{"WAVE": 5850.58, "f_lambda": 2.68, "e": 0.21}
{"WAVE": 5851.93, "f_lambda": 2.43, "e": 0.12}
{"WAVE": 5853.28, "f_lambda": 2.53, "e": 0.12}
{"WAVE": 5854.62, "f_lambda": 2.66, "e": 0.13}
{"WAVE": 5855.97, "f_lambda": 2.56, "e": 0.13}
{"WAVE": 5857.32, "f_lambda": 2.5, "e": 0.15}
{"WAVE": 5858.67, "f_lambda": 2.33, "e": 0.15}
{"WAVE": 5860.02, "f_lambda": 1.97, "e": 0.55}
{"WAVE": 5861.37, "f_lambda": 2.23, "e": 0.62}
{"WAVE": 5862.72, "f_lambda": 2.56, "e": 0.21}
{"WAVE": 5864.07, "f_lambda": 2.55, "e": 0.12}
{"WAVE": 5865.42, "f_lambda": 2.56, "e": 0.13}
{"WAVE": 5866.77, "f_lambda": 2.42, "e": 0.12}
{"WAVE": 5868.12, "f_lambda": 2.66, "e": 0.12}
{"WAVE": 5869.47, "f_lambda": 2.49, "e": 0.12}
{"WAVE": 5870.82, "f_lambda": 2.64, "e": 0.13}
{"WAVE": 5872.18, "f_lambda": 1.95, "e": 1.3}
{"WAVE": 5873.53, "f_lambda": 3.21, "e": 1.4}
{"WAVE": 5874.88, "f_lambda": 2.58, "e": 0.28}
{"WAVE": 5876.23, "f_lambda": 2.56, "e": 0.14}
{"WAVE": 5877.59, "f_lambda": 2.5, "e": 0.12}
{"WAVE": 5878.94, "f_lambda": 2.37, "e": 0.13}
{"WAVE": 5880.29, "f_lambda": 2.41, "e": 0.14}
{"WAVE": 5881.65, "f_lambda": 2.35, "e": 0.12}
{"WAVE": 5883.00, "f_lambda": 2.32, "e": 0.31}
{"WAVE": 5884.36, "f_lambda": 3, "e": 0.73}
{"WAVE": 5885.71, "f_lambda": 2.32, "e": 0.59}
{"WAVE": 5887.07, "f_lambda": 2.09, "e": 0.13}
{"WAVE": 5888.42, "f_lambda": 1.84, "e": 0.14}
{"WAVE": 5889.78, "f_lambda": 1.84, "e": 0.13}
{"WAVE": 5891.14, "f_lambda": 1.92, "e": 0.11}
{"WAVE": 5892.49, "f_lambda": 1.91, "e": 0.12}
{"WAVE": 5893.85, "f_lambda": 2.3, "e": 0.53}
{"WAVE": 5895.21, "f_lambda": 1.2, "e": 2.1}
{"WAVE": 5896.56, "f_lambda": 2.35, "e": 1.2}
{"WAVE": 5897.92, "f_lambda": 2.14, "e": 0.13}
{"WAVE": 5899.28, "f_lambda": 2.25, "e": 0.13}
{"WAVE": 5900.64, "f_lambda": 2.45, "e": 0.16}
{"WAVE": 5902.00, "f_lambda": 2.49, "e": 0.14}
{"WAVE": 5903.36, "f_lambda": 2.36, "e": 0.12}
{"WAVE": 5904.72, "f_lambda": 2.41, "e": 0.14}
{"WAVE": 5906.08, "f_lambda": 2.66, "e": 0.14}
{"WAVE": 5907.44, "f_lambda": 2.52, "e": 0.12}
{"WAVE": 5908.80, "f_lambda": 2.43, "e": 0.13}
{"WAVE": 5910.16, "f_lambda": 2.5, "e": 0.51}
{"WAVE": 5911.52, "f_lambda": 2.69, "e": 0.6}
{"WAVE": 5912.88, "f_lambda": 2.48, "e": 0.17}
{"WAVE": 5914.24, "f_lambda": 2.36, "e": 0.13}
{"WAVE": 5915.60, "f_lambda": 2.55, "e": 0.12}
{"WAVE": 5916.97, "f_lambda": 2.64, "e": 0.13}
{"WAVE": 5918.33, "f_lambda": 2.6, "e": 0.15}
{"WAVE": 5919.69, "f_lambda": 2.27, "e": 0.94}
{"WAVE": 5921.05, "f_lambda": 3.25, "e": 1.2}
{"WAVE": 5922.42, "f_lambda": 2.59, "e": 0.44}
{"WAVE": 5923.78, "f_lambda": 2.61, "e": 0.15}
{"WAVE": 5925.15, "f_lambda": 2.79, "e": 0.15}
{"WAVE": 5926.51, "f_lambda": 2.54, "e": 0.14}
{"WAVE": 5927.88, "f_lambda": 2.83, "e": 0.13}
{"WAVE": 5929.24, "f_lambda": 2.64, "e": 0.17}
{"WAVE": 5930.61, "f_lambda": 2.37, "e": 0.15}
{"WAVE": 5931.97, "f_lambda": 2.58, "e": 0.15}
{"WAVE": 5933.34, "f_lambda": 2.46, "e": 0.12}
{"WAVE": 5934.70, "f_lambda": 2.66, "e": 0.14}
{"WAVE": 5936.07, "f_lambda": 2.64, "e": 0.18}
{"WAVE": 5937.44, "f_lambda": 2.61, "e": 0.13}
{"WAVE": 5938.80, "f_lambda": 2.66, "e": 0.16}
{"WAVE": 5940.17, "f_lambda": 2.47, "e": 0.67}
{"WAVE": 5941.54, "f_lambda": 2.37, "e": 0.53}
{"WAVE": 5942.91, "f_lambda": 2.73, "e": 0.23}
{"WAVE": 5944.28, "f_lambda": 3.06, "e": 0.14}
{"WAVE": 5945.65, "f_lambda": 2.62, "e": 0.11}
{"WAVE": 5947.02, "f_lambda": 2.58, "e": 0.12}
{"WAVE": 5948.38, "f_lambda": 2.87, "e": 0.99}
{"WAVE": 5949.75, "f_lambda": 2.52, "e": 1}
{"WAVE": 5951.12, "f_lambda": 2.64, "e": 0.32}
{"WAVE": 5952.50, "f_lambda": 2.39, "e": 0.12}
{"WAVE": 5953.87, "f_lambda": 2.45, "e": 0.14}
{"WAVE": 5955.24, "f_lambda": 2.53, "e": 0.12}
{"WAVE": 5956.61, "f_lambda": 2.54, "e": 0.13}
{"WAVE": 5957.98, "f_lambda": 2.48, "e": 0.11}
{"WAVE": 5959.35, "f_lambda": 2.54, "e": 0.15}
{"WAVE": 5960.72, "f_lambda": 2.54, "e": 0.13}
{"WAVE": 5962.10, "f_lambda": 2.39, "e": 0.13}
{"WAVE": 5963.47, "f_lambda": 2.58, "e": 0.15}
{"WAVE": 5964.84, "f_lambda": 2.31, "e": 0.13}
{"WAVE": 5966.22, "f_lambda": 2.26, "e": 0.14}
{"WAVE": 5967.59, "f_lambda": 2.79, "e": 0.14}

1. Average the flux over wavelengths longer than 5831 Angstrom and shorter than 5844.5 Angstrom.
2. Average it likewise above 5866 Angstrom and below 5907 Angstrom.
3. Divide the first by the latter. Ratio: 1.14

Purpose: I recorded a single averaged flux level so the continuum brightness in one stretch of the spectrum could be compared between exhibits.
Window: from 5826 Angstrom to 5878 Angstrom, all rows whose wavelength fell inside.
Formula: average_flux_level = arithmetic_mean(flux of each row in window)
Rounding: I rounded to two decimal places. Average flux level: 2.56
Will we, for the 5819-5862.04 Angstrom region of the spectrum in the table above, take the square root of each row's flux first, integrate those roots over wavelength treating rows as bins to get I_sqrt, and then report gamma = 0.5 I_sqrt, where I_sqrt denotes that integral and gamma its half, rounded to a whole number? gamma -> 35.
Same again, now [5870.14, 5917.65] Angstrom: 36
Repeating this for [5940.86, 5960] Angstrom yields 15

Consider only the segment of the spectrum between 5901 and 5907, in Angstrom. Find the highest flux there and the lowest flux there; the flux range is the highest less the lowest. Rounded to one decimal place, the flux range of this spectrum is 0.3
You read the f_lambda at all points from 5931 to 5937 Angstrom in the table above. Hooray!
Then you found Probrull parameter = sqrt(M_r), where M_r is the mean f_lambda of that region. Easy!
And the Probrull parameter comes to 1.61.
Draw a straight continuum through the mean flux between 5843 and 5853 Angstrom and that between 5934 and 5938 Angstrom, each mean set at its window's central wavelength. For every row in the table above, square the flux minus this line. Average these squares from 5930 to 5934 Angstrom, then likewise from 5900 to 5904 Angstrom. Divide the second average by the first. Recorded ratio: 1.2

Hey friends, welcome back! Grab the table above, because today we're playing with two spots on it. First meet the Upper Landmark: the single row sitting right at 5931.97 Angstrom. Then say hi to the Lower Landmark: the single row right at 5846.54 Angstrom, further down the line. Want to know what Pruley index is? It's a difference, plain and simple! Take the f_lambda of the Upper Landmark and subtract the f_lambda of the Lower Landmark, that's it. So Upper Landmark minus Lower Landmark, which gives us -0.14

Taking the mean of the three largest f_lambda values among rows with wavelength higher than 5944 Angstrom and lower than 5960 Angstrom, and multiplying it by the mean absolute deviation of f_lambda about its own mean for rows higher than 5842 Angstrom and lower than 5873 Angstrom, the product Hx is 0.44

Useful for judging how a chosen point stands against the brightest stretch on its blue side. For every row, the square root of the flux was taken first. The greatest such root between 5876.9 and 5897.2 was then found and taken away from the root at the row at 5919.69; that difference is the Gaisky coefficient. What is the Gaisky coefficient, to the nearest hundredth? -0.23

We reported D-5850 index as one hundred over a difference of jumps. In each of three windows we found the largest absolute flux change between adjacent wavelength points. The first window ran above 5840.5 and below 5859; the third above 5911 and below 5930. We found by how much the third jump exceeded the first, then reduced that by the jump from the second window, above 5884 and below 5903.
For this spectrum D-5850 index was -115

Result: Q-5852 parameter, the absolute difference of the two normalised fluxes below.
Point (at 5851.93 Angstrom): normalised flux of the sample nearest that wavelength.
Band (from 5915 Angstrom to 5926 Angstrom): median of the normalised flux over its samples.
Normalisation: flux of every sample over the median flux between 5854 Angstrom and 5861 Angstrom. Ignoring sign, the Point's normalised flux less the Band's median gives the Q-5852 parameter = 0.070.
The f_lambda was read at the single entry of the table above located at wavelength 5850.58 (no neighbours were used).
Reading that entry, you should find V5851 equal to 2.68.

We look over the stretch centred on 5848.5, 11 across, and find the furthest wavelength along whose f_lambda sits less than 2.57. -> 5853.28 Angstrom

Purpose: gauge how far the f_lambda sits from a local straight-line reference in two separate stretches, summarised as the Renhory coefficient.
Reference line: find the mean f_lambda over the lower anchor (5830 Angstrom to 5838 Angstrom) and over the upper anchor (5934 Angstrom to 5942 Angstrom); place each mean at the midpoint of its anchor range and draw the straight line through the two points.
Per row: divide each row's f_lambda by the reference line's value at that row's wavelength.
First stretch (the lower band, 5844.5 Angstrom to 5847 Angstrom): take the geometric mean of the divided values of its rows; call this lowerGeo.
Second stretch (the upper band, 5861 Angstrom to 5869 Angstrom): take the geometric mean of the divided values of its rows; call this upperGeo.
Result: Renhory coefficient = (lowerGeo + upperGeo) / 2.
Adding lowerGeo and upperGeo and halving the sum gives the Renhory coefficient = 0.99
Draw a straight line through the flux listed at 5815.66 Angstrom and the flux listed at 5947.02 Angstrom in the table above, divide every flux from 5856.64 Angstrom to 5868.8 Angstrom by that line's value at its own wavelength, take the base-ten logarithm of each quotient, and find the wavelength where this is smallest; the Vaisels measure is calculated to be 5860.02 Angstrom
